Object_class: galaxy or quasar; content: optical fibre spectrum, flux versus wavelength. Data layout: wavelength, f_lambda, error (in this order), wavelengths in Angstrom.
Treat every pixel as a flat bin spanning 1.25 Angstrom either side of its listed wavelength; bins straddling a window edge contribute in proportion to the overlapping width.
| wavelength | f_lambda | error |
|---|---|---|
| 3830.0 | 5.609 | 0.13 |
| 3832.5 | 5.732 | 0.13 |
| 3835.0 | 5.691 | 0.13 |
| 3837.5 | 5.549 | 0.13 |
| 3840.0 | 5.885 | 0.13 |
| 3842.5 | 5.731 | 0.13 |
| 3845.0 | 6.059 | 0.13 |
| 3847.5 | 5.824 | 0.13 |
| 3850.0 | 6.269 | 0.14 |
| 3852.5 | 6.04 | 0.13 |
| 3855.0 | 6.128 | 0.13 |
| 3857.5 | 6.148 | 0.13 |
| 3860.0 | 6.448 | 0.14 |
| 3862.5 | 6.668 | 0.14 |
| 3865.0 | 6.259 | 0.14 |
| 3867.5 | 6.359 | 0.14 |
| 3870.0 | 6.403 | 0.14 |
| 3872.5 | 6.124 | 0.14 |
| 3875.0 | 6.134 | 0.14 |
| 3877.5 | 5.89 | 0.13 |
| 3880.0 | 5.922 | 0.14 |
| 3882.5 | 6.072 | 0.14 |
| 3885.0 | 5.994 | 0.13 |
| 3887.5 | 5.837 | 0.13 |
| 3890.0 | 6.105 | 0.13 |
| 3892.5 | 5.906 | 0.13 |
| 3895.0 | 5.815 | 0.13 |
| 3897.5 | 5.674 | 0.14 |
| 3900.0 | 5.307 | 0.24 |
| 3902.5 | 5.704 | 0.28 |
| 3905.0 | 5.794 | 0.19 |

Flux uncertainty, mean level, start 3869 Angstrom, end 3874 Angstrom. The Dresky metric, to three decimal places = 0.140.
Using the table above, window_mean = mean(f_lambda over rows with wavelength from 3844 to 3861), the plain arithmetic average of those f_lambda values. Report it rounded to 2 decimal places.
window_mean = 6.13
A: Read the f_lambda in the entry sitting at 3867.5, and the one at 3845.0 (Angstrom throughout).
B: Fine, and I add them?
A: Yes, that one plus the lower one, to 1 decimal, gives 12.4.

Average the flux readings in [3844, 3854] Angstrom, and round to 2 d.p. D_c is 6.05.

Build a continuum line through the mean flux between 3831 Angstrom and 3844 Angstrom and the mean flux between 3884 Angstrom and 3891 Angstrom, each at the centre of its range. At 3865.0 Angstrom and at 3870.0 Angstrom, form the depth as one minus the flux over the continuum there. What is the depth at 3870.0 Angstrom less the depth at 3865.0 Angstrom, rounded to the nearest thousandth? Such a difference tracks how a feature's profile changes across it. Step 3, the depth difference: -0.020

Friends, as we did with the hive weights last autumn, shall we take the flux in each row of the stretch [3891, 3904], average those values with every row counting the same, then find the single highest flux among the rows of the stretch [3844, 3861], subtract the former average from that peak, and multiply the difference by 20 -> 15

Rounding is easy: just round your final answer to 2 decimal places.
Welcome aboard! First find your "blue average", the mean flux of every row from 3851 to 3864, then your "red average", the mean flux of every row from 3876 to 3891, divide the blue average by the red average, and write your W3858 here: 1.05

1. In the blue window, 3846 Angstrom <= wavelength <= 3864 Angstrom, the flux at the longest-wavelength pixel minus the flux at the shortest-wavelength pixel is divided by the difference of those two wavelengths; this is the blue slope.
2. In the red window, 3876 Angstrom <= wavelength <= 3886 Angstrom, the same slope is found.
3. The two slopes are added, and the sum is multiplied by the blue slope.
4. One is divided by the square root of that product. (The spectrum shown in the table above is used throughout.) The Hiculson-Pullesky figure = 16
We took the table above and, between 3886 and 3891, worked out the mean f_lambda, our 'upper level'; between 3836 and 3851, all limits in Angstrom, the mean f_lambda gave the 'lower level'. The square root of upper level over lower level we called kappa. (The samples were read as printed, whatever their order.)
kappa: 1.01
